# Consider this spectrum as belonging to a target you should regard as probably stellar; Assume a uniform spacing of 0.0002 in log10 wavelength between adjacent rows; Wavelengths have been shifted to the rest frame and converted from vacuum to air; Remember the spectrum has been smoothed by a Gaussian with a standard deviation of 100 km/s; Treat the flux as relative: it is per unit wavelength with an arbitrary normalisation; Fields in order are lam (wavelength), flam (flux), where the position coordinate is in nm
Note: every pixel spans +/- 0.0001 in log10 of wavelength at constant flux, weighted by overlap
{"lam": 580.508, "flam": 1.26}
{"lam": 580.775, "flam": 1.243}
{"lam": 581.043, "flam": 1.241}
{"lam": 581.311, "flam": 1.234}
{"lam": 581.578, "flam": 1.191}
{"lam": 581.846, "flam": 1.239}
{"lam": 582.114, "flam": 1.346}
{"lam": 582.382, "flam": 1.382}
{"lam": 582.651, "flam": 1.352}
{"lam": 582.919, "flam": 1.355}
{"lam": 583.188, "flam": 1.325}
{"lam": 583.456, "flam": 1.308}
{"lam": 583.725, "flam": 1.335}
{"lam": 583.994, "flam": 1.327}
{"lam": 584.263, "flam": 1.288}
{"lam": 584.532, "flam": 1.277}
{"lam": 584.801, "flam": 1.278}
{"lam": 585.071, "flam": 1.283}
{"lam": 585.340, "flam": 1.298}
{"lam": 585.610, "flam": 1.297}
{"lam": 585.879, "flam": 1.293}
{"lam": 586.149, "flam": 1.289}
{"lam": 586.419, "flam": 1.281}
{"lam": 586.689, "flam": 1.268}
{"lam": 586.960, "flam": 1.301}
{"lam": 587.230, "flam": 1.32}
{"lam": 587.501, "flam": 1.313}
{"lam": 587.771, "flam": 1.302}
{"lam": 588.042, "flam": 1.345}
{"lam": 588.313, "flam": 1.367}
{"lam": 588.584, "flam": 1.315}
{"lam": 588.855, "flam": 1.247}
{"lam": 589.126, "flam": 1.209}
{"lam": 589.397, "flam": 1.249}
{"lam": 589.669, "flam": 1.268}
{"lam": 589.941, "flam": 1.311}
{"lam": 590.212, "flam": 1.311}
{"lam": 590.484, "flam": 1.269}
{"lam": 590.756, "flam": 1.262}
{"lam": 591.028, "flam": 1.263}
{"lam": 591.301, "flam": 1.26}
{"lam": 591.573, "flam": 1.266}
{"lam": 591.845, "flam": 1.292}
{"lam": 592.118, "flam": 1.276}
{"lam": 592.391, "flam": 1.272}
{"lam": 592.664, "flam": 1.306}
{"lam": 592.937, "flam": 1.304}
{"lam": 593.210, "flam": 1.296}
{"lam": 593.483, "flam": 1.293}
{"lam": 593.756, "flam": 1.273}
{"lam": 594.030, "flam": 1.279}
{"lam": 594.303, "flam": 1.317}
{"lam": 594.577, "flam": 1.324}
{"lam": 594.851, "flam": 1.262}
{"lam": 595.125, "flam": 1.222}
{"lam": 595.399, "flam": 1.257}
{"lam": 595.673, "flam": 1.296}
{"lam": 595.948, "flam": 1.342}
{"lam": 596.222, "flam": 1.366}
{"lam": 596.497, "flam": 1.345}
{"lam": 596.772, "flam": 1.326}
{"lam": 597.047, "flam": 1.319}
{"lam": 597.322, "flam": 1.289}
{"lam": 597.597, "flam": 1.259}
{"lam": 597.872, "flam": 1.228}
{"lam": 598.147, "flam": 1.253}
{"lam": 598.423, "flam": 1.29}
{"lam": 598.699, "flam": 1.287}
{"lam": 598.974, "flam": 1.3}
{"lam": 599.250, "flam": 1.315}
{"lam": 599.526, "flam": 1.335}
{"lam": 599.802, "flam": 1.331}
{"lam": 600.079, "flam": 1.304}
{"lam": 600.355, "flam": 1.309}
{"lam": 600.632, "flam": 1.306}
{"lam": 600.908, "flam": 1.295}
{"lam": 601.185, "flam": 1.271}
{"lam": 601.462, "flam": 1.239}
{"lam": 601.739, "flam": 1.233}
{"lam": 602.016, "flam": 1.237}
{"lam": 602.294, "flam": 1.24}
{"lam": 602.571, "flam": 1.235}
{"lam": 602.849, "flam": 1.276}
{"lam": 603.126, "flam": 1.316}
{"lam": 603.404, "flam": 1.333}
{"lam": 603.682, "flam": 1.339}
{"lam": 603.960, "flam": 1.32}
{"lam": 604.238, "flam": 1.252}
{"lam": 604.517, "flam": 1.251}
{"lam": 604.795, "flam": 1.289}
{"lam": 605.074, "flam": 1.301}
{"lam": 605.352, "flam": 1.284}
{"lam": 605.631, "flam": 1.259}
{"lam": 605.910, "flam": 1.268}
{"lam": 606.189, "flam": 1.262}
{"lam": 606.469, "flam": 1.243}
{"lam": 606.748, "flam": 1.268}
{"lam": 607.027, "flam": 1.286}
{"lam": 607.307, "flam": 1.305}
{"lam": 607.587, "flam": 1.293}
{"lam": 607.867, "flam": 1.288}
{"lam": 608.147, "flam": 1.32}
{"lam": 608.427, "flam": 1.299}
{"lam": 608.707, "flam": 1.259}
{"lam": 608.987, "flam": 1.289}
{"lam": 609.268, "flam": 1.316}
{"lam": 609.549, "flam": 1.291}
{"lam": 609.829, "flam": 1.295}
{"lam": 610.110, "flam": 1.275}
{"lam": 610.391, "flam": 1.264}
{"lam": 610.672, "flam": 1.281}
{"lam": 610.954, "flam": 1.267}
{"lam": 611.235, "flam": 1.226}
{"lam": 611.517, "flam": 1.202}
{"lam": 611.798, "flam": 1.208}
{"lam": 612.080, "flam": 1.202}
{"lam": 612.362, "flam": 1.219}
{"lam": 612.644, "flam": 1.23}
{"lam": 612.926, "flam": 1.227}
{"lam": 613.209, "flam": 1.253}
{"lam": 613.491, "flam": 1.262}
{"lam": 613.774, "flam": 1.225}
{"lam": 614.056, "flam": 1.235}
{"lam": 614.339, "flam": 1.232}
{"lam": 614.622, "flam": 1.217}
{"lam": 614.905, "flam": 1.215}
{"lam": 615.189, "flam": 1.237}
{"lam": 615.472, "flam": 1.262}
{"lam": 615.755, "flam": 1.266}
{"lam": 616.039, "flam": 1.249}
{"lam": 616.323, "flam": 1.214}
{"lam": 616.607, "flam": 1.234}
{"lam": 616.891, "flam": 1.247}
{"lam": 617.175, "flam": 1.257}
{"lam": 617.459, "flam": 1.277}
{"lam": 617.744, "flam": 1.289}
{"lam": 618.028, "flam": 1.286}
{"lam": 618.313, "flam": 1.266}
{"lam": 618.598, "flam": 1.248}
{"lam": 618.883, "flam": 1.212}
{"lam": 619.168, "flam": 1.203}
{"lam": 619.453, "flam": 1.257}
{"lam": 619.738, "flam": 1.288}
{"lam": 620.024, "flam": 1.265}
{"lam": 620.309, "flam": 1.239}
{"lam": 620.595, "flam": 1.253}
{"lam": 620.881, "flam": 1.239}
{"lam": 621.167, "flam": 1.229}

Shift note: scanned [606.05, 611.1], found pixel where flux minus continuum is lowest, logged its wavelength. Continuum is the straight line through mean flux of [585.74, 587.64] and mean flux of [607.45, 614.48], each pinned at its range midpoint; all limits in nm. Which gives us 606.469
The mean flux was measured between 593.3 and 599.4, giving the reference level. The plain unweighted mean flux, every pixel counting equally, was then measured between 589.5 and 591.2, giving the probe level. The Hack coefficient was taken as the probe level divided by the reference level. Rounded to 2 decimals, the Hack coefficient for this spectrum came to 0.99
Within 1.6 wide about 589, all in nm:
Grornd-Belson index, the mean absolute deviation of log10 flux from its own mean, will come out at 0.015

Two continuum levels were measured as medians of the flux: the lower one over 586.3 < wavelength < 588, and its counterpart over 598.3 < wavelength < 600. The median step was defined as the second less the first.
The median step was 0.006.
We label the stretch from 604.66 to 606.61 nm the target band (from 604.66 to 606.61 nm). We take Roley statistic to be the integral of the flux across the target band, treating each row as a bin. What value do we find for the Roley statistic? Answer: 2.48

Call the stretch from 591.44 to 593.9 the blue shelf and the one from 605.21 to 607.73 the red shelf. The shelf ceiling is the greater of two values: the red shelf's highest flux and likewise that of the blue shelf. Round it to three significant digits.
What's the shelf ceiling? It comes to 1.31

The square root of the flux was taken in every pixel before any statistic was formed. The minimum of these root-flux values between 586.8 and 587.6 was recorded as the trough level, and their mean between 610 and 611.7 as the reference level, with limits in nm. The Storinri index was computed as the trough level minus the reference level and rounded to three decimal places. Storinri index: 0.022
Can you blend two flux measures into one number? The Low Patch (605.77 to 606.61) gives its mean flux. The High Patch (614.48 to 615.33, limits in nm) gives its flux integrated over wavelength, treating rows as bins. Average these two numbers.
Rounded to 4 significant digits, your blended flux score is 1.148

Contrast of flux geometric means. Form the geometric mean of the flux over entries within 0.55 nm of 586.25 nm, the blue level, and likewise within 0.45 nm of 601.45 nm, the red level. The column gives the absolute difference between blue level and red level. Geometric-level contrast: 0.035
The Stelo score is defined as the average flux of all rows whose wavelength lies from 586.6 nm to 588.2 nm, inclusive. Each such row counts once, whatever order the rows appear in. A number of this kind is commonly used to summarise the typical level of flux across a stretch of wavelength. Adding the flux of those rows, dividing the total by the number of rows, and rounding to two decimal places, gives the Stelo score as 1.31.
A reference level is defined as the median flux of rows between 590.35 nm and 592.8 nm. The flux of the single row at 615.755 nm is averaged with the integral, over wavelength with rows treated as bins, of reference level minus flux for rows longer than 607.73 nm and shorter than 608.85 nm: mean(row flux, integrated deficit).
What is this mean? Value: 0.620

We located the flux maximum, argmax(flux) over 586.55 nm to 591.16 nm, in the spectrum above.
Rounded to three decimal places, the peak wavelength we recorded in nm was 588.313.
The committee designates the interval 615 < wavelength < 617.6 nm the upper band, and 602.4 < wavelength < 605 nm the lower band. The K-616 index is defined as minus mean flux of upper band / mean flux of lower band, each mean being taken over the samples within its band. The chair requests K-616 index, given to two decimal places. -0.97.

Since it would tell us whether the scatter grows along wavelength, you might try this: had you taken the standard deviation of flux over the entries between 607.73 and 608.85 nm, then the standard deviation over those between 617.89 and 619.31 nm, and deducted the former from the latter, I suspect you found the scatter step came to 0.010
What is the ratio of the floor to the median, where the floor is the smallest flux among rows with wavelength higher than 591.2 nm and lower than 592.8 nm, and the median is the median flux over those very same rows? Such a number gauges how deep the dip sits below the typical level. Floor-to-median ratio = 0.989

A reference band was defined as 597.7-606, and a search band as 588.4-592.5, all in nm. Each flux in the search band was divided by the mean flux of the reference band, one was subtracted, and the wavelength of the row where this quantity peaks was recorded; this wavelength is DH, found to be 588.584 nm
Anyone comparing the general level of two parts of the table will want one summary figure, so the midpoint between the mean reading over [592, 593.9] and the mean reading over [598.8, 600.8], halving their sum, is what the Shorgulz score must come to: 1.30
